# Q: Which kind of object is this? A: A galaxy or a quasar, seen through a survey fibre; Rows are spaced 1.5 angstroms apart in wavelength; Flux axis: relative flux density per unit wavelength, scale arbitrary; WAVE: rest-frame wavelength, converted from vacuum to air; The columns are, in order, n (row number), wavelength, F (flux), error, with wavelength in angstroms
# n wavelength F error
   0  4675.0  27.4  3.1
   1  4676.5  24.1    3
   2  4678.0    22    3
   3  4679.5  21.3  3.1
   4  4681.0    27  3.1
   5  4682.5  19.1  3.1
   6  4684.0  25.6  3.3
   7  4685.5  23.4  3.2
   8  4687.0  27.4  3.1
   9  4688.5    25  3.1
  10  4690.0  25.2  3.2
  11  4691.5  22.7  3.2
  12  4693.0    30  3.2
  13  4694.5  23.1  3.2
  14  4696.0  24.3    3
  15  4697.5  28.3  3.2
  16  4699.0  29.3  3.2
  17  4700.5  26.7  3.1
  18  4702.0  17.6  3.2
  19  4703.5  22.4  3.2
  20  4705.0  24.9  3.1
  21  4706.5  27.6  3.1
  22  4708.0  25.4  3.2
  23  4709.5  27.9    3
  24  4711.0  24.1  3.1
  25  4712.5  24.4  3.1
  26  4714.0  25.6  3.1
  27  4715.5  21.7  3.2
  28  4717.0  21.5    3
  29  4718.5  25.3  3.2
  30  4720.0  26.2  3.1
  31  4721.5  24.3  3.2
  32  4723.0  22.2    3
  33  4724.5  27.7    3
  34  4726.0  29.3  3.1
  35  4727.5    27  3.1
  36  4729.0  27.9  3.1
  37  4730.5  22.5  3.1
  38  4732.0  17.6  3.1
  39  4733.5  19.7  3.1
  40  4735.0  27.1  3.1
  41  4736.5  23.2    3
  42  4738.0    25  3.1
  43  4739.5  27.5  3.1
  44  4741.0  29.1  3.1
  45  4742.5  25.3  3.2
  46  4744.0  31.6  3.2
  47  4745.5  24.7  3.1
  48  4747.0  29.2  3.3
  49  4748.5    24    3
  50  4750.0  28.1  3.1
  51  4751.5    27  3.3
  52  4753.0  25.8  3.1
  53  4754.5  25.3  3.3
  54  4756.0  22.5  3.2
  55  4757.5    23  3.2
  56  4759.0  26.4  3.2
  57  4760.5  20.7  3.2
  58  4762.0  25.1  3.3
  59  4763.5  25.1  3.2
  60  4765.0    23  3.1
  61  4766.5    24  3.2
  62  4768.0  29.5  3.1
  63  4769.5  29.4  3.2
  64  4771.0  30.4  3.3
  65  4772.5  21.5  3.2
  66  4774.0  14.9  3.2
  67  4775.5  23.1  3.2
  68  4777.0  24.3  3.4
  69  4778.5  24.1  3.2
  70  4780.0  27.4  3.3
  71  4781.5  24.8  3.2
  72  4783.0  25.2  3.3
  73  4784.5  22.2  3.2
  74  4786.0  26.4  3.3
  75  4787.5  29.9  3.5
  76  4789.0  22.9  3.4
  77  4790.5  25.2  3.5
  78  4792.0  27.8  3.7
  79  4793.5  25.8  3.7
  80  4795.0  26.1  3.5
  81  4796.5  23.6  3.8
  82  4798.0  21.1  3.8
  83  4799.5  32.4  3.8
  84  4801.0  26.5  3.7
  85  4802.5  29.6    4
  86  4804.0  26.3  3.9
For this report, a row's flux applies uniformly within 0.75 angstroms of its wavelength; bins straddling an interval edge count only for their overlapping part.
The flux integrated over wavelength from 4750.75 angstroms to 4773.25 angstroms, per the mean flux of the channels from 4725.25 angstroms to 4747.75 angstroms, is 22.0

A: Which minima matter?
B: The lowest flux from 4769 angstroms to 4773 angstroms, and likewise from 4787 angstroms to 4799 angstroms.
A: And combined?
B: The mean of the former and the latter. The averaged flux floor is 21.3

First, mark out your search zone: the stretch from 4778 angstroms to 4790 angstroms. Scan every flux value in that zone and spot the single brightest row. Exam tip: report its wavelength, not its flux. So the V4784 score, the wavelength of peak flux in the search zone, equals 4787.5 angstroms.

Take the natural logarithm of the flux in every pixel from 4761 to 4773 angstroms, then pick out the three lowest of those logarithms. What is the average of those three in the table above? 3.13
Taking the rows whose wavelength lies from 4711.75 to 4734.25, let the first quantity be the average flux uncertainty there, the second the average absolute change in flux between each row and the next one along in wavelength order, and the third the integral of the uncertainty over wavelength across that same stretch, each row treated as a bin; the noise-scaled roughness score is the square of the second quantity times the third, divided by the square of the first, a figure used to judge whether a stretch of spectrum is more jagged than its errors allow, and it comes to 50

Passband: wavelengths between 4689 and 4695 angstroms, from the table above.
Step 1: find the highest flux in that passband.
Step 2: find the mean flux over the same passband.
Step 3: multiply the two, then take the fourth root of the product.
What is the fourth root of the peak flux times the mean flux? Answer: 5.25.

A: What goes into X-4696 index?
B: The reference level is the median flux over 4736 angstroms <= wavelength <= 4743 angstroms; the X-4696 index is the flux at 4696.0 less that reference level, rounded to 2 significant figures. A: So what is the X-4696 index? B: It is -1.0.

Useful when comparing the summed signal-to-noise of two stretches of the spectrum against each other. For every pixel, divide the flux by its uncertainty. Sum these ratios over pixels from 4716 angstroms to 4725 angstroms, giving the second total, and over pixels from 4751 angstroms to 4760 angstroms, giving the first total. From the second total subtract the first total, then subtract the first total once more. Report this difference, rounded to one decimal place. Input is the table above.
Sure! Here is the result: -45.5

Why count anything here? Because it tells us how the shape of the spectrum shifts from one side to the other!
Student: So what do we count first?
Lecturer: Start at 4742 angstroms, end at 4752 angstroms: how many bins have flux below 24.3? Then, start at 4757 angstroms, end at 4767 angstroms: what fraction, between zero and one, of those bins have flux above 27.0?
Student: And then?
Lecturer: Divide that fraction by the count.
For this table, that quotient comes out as 0.00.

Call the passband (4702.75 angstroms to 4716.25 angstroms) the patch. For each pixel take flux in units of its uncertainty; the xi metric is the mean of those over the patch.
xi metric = 7.98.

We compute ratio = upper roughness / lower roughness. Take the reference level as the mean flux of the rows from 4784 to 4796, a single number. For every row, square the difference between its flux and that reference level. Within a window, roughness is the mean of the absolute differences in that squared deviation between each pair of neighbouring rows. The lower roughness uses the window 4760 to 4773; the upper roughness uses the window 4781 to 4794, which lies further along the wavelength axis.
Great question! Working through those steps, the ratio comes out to 1.1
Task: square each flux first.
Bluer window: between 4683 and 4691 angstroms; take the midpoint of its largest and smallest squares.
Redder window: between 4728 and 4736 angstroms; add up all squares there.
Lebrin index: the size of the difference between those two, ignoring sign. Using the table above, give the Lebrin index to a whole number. 2068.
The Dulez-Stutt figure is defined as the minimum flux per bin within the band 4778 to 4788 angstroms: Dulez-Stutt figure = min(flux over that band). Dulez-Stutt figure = 22.2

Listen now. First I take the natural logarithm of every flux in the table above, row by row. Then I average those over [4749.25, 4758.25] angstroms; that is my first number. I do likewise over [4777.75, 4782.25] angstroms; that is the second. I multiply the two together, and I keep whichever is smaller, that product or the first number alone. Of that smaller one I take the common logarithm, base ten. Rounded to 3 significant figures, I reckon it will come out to 0.509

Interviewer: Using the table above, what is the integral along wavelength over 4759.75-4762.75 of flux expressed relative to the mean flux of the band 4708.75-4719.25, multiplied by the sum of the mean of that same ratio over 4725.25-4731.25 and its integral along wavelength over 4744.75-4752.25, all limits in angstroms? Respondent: 26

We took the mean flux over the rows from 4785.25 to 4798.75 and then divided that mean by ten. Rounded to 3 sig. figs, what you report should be 2.54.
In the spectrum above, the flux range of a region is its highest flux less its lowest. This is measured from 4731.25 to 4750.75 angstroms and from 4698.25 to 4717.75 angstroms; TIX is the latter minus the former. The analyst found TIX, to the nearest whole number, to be -2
